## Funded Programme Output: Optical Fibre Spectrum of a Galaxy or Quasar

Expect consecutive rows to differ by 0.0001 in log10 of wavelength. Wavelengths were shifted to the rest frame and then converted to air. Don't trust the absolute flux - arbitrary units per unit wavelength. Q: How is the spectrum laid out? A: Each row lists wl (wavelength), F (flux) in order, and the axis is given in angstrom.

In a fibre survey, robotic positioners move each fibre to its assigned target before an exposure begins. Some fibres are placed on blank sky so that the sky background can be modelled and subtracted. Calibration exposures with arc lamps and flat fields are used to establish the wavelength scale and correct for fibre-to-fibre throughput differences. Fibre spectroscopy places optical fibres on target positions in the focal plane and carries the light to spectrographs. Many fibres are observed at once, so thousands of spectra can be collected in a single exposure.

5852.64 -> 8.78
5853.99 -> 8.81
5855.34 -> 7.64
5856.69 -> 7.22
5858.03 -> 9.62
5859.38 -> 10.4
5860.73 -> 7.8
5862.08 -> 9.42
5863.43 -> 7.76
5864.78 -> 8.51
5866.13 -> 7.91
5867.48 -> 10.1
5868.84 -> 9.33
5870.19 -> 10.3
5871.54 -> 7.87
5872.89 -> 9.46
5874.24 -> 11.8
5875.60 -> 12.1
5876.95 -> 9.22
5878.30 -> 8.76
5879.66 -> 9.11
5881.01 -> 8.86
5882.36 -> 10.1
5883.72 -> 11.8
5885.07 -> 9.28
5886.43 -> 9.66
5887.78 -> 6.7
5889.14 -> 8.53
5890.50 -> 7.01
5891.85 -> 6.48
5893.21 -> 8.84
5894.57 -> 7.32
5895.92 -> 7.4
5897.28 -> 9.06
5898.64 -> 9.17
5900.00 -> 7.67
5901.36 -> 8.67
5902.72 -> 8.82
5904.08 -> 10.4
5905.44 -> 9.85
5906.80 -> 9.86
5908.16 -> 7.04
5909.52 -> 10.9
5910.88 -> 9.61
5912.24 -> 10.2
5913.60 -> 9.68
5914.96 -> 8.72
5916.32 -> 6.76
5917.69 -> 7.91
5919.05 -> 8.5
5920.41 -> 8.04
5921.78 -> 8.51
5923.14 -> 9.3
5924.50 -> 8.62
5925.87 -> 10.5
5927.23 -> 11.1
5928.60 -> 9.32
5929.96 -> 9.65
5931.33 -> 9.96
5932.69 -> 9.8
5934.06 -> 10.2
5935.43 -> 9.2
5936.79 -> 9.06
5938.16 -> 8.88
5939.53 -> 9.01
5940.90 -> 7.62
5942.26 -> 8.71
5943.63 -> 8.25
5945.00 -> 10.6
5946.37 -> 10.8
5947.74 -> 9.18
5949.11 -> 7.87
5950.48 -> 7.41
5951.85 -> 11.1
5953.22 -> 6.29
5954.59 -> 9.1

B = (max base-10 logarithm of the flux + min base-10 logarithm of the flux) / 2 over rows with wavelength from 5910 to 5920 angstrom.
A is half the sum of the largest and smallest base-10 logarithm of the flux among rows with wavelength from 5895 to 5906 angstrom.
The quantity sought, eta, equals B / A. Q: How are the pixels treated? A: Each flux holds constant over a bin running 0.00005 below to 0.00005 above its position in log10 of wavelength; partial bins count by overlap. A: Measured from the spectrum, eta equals 0.97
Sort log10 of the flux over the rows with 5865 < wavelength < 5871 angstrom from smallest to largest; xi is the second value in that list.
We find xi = 0.97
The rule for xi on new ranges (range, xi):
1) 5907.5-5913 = 0.98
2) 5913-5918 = 0.90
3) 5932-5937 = 0.96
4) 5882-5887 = 0.98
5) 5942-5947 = 0.94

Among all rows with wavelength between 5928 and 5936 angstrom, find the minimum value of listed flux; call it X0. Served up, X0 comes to 9.2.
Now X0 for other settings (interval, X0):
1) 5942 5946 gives 8.25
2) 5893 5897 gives 7.32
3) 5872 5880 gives 8.76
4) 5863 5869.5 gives 7.76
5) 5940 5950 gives 7.62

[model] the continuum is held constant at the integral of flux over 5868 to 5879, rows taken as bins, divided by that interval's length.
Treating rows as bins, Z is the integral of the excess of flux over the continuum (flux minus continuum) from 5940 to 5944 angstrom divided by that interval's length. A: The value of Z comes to -1.6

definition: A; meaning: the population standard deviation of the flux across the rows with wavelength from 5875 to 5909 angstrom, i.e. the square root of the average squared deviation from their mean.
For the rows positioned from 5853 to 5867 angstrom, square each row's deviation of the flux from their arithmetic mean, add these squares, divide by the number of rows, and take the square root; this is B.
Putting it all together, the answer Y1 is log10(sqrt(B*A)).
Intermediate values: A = 1.4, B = 1.0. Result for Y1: 0.069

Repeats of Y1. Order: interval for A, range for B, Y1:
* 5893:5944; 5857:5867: 0.002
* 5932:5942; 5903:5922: -0.019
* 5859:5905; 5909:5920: 0.115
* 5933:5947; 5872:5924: 0.061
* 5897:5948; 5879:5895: 0.093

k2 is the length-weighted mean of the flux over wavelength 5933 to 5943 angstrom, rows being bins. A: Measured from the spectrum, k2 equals 9.0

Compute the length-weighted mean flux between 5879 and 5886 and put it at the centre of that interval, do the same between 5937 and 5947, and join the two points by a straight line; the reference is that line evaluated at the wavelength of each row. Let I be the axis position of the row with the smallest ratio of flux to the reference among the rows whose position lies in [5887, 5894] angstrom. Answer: 5891.85 angstrom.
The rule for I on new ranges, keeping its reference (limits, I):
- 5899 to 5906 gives 5900.00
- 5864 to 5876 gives 5866.13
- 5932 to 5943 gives 5940.90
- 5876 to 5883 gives 5878.30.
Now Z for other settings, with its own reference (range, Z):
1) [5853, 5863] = -1.2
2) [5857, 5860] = -0.2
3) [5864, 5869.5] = -0.9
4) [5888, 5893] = -2.4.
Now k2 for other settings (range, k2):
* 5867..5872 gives 9.4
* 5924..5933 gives 9.9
